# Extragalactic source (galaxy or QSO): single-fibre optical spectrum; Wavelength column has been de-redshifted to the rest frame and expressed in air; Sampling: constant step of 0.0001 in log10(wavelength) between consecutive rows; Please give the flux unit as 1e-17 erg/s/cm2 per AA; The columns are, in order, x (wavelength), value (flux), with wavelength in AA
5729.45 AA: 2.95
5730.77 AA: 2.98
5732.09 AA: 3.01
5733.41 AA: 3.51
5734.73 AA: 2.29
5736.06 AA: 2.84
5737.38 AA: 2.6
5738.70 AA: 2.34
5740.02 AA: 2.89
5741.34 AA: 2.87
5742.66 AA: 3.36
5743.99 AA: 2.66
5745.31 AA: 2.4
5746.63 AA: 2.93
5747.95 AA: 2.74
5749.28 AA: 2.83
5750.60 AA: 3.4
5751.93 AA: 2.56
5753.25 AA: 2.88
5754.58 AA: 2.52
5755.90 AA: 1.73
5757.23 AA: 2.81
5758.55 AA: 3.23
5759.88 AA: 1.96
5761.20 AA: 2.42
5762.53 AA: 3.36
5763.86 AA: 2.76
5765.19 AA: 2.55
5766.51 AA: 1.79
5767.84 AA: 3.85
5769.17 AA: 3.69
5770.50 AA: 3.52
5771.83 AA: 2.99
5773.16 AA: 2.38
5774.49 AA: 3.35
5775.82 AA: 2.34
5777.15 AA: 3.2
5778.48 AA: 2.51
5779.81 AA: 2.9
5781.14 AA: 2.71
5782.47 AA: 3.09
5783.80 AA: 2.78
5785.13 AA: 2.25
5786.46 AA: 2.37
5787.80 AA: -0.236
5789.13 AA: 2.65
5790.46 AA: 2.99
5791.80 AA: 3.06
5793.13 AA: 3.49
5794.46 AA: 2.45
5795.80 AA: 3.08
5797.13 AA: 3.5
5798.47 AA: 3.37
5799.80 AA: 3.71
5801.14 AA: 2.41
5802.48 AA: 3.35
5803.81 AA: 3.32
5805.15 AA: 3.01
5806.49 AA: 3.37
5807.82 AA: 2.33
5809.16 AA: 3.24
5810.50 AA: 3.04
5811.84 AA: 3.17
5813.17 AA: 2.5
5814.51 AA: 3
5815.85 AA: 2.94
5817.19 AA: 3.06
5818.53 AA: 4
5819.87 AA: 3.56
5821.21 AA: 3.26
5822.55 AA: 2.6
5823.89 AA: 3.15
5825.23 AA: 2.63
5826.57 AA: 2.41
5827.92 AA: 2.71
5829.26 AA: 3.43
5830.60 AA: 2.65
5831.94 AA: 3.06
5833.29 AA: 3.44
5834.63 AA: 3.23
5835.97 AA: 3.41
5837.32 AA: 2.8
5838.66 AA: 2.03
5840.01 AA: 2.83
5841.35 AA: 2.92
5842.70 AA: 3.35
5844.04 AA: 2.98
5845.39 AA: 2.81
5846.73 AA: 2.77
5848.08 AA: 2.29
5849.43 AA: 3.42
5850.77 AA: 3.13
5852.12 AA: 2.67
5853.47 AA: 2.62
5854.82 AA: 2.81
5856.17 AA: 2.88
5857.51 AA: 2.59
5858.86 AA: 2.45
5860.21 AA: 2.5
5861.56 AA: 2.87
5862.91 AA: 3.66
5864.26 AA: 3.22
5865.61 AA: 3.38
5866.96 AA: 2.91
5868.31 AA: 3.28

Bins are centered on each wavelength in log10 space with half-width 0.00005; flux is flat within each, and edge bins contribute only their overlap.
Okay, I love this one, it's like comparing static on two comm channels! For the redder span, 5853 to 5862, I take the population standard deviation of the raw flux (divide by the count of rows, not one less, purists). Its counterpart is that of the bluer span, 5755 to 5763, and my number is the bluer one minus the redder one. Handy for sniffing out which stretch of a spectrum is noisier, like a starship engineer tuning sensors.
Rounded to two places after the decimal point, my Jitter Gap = 0.44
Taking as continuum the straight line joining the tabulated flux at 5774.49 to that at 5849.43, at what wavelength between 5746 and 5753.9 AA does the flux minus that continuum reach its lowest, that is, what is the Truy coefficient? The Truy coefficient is 5751.93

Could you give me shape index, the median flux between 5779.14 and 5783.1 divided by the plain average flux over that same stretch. 1.000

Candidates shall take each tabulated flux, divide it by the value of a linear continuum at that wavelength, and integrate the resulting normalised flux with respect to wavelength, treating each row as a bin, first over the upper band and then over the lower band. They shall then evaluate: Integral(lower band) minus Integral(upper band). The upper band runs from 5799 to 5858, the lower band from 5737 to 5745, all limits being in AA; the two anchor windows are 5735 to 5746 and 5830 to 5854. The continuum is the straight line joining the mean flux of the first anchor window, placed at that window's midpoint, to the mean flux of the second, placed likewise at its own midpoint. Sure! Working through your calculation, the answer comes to -53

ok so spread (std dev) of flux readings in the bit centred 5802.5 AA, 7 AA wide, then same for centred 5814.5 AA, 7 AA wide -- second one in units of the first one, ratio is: 0.53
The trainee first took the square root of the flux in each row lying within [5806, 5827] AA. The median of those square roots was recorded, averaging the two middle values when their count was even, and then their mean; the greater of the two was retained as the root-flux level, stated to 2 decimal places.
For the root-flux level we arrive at 1.75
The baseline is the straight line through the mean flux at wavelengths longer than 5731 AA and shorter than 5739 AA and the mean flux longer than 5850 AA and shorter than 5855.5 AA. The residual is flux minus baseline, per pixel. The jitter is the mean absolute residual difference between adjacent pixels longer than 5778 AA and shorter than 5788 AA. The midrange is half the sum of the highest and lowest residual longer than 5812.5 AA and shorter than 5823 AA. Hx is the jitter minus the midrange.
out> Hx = 0.2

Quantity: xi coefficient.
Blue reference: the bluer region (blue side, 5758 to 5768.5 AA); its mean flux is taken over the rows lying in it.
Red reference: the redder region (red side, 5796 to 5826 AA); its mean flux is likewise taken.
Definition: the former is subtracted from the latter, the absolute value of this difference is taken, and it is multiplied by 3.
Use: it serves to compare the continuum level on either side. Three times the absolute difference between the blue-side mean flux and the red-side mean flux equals 1.1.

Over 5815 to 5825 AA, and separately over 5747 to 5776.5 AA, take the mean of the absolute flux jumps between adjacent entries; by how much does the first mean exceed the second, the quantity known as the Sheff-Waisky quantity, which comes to -0.18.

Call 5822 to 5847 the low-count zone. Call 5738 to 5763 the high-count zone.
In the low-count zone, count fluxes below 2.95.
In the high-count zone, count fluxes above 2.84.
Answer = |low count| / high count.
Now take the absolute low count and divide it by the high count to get 1.4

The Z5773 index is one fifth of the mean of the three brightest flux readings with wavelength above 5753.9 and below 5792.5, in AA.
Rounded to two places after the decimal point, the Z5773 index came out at 0.74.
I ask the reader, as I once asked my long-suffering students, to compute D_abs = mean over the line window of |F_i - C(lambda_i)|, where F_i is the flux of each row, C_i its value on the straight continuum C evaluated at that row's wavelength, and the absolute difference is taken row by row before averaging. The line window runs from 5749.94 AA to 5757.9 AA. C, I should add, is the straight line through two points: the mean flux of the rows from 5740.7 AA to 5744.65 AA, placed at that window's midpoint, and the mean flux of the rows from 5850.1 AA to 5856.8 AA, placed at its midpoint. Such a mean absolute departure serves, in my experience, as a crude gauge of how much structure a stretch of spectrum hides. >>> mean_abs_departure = 0.45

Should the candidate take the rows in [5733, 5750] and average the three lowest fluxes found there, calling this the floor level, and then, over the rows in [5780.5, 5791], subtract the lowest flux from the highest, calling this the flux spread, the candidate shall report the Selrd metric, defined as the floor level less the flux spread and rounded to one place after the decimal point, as -1.0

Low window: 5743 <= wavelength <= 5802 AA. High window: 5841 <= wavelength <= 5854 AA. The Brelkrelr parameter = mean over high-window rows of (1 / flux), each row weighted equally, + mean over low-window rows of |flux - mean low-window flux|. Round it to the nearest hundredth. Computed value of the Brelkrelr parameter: 0.82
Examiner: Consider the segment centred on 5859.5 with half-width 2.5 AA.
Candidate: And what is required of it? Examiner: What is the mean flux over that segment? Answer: 2.6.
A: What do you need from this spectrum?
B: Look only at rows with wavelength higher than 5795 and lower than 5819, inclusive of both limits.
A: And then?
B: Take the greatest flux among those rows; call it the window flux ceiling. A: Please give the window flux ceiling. 4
